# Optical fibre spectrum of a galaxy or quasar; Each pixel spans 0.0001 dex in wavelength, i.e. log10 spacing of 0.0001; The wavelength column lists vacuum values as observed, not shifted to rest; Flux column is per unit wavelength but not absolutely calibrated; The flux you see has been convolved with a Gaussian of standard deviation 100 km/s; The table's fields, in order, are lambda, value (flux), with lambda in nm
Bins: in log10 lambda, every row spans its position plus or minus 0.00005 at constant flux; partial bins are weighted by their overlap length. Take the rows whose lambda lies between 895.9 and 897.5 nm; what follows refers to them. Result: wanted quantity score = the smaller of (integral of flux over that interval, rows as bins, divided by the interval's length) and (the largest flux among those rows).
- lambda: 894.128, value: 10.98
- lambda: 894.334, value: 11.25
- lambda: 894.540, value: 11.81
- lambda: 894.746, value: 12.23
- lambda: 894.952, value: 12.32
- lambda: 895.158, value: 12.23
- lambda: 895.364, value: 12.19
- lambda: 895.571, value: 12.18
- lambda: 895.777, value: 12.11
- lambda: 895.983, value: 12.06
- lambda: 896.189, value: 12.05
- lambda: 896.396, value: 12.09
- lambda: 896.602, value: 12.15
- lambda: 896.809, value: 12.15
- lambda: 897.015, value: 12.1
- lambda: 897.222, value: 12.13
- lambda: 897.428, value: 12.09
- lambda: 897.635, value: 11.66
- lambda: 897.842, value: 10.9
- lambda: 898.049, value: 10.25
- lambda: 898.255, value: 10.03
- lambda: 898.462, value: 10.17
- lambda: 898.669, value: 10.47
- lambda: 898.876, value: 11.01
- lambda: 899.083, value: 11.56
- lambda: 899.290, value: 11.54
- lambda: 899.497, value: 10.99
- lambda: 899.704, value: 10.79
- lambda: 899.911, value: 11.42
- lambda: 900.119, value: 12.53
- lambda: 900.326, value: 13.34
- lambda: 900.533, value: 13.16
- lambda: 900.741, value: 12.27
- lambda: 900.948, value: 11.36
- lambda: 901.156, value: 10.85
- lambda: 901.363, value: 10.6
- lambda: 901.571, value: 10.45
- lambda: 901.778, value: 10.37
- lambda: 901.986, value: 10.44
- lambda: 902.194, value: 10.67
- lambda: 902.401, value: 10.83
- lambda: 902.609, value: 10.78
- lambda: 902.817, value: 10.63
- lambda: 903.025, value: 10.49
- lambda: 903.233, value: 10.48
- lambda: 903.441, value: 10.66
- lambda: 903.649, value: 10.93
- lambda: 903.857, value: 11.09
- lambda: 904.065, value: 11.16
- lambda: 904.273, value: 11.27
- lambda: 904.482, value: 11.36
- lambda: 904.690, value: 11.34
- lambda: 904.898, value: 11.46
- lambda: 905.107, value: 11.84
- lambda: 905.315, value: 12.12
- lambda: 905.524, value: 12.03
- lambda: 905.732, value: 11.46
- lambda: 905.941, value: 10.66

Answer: 12.1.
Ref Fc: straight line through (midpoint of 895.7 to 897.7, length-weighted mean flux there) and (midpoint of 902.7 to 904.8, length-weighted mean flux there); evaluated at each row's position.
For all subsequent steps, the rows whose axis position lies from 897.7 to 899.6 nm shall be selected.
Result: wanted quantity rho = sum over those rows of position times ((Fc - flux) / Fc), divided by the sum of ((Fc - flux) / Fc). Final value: 898.44 nm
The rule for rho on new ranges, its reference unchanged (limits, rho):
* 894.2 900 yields 897.83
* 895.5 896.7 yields 895.81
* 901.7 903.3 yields 902.42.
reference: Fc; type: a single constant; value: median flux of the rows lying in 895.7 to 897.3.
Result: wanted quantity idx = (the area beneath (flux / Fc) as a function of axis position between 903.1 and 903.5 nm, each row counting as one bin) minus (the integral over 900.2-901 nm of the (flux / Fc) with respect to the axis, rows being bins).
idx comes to -0.48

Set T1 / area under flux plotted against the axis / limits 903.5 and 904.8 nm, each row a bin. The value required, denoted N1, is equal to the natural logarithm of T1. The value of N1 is 2.68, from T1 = 14.5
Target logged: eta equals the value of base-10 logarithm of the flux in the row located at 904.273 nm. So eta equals 1.05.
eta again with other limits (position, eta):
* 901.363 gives 1.03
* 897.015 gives 1.08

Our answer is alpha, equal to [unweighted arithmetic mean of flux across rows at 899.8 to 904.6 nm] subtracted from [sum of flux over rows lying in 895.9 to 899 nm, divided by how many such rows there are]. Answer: 0.24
